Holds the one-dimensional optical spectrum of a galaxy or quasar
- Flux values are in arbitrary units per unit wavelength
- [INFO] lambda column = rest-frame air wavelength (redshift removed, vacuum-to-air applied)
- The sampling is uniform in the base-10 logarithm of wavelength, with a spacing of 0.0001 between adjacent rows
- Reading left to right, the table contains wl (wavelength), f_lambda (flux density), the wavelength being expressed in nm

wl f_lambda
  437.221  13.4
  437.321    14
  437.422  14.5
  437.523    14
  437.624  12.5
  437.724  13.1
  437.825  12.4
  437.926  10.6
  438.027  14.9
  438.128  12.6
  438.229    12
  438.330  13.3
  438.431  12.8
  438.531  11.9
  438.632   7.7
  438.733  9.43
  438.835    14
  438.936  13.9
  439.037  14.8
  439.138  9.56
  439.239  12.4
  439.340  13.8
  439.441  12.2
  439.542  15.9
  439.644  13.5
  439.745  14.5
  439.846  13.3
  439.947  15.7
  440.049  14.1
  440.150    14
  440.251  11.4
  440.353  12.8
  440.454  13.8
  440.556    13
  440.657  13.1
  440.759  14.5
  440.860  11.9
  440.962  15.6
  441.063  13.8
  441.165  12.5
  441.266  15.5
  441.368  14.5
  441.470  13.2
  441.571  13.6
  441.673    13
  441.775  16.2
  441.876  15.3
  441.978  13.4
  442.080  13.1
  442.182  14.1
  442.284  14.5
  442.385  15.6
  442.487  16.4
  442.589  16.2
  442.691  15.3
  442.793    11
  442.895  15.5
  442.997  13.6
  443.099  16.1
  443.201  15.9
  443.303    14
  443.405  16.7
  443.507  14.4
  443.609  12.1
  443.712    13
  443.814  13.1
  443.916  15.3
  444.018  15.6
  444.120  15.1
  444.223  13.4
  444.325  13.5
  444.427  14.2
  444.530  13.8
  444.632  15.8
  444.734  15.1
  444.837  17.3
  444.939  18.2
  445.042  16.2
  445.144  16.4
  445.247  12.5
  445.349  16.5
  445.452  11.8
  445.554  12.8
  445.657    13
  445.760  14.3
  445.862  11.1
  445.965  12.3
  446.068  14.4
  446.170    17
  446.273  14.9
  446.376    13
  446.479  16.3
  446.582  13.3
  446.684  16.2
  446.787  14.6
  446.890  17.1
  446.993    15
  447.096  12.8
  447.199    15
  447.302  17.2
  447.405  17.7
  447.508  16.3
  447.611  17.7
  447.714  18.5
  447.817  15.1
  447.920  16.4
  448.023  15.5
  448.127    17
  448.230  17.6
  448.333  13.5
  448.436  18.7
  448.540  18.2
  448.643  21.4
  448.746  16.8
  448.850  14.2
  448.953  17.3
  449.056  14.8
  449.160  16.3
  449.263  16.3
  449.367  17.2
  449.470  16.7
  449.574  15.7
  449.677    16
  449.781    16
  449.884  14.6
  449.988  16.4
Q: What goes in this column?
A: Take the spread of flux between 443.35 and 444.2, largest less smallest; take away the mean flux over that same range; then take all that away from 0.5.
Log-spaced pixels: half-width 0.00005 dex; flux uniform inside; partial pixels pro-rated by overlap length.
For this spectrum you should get 10.3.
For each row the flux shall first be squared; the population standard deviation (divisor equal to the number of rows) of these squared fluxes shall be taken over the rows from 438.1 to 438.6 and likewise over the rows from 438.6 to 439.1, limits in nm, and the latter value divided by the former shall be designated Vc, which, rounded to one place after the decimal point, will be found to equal 4.9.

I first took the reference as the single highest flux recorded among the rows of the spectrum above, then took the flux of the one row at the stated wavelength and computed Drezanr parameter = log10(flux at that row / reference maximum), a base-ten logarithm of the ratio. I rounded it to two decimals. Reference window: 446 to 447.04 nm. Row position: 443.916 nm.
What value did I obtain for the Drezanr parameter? -0.05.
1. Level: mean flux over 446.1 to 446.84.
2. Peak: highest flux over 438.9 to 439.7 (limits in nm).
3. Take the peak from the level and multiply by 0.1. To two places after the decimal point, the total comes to -0.09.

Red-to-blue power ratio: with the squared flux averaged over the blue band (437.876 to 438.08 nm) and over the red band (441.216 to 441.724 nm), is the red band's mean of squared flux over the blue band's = 1.17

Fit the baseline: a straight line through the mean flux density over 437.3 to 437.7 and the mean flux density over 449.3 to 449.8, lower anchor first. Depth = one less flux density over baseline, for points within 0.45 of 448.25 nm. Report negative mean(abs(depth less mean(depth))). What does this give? -0.10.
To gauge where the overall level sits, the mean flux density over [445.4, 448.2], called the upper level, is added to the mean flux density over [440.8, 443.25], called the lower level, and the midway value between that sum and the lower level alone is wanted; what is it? 21.9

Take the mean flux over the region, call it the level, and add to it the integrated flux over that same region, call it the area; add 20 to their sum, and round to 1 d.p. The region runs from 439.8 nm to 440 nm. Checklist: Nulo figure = 37.4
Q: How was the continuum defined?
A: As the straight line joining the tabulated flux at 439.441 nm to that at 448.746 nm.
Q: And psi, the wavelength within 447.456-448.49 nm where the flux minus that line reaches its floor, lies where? 448.333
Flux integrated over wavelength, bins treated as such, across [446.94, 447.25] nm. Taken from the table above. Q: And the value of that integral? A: 4.4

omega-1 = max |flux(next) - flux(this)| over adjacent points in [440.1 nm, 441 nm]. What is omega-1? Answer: 3.7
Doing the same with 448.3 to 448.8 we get 5.2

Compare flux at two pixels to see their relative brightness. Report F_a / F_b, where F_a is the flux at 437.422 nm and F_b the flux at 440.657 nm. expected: 1.11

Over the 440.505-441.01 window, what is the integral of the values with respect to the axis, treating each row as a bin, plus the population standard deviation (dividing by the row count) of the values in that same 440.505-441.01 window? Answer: 8.2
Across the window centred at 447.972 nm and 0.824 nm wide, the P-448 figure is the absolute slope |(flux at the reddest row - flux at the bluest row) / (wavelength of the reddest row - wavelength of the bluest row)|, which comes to 5.8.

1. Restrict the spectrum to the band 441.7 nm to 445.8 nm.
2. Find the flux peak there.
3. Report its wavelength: 444.939 nm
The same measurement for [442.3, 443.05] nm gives 442.487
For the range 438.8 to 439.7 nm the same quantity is 439.542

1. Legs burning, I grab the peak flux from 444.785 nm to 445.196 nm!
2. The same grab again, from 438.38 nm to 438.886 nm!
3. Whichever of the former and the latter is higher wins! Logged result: 18.2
